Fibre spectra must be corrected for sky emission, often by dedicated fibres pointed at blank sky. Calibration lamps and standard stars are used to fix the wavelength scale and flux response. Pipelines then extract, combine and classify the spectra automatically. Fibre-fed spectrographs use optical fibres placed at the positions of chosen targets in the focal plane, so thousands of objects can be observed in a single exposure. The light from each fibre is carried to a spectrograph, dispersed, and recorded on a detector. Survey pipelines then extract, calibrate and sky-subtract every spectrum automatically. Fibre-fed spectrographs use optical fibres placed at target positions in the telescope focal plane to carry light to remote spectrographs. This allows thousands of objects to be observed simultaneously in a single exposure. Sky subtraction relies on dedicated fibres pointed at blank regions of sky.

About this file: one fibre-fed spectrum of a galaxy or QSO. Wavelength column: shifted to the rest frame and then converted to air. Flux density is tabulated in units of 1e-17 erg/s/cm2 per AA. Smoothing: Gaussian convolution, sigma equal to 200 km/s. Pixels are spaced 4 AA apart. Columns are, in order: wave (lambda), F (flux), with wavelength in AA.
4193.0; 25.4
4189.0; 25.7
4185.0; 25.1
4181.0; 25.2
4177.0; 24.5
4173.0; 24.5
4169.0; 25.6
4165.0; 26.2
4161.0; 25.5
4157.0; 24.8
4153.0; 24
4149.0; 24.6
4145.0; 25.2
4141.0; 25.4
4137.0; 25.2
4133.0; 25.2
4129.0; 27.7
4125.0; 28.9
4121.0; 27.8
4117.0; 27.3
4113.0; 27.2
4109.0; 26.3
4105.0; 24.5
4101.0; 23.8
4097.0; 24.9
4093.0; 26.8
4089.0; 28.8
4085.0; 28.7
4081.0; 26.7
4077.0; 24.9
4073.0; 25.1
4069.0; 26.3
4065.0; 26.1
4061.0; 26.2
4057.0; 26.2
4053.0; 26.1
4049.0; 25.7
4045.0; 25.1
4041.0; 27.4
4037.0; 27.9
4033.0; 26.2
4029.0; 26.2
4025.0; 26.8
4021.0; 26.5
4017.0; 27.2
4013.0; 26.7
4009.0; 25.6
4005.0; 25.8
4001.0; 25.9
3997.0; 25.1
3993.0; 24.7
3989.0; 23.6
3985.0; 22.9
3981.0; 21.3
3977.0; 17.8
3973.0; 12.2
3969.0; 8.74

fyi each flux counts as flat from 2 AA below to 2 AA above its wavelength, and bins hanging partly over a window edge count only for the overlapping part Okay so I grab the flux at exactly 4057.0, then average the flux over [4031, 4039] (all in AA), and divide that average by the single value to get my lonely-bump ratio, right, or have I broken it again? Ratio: 1.03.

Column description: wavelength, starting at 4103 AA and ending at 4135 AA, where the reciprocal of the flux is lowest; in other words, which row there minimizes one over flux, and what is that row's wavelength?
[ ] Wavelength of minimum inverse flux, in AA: 4125.0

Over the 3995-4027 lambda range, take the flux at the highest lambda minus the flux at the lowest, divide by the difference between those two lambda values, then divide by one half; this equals 0.12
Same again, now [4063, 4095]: 0.05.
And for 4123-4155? -0.35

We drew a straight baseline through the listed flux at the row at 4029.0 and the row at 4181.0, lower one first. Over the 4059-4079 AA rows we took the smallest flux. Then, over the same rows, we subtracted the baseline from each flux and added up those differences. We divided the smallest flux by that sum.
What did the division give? -23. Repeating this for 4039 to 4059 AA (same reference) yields 159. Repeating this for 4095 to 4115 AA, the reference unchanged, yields -13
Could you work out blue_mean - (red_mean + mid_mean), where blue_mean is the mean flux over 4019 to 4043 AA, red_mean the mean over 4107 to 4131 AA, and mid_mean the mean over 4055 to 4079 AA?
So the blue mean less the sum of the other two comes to -26.5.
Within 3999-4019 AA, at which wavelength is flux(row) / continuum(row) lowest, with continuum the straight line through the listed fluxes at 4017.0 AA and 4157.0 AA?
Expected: 4009.0 AA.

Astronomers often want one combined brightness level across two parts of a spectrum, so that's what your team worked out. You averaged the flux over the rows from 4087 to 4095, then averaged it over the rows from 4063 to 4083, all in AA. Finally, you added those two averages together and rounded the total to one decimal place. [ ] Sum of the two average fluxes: 53.6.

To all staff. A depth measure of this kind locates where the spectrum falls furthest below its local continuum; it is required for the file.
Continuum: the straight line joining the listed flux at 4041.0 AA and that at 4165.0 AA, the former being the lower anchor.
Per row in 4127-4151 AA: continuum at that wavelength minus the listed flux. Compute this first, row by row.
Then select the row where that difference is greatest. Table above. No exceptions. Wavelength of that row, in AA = 4149.0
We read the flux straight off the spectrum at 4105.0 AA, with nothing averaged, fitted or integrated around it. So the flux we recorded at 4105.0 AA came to 24.5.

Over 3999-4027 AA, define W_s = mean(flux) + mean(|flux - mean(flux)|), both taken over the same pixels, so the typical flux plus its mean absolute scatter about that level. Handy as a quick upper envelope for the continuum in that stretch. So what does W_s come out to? 26.9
